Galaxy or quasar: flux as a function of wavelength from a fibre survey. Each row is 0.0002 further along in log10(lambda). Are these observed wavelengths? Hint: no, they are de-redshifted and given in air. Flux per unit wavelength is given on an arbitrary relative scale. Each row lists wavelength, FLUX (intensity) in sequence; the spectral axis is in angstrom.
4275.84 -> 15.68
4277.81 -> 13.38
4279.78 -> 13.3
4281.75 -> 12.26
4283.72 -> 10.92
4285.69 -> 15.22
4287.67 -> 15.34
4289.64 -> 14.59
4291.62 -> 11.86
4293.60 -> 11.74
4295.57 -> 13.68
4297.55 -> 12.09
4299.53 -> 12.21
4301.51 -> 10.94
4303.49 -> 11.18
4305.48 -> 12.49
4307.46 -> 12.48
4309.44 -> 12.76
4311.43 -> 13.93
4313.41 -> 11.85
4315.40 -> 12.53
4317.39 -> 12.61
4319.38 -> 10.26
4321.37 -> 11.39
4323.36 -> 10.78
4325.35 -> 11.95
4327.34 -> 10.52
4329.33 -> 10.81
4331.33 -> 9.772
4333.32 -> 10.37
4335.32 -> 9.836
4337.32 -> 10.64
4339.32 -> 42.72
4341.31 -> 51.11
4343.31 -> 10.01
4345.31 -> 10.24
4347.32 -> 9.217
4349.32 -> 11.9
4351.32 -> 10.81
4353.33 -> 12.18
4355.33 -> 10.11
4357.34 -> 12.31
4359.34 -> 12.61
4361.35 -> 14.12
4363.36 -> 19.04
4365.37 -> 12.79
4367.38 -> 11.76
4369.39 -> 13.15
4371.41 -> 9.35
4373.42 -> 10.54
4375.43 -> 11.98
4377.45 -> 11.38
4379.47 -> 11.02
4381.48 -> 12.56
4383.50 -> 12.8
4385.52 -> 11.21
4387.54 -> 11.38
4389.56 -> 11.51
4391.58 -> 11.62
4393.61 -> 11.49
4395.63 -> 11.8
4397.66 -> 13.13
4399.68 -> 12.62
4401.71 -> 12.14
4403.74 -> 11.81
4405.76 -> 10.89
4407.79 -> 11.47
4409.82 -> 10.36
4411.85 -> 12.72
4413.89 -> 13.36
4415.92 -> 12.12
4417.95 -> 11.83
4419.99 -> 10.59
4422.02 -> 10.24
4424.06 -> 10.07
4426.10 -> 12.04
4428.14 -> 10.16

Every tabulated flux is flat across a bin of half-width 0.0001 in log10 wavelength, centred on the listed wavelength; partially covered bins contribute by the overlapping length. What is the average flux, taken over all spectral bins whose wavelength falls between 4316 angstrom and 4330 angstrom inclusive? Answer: 11.2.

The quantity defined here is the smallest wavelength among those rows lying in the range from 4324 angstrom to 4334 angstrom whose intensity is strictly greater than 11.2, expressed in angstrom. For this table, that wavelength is 4325.35 angstrom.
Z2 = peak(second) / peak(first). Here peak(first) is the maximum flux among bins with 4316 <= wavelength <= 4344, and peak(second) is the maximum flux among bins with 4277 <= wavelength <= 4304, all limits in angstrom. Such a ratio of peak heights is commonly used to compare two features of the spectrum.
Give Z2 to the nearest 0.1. 0.3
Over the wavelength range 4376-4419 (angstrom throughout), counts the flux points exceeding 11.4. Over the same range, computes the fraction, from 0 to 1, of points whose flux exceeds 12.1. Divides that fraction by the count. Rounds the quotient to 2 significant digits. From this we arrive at 0.025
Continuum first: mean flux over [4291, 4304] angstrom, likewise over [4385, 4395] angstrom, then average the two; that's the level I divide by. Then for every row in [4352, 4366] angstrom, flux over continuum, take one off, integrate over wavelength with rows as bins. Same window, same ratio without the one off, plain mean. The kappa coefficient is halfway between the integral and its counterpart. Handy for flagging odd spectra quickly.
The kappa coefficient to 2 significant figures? 1.5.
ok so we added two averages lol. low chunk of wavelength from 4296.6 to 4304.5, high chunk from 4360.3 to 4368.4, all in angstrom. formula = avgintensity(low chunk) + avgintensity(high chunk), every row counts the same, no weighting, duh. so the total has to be 26.0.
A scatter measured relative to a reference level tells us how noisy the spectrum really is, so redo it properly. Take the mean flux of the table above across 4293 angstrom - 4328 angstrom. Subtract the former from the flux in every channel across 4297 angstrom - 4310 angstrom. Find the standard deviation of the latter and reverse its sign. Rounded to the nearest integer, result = -1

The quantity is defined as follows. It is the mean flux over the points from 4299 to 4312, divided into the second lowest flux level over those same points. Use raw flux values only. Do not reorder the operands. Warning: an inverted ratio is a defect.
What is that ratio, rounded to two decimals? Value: 0.91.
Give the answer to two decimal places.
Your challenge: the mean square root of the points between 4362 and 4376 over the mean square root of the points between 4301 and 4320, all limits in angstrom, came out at 1.02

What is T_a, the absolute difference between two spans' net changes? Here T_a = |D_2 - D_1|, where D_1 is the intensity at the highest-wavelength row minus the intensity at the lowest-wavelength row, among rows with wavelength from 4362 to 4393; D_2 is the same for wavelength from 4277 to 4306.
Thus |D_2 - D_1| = 6.5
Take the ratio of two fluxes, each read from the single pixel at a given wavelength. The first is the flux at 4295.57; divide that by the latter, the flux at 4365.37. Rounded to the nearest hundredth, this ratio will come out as 1.07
